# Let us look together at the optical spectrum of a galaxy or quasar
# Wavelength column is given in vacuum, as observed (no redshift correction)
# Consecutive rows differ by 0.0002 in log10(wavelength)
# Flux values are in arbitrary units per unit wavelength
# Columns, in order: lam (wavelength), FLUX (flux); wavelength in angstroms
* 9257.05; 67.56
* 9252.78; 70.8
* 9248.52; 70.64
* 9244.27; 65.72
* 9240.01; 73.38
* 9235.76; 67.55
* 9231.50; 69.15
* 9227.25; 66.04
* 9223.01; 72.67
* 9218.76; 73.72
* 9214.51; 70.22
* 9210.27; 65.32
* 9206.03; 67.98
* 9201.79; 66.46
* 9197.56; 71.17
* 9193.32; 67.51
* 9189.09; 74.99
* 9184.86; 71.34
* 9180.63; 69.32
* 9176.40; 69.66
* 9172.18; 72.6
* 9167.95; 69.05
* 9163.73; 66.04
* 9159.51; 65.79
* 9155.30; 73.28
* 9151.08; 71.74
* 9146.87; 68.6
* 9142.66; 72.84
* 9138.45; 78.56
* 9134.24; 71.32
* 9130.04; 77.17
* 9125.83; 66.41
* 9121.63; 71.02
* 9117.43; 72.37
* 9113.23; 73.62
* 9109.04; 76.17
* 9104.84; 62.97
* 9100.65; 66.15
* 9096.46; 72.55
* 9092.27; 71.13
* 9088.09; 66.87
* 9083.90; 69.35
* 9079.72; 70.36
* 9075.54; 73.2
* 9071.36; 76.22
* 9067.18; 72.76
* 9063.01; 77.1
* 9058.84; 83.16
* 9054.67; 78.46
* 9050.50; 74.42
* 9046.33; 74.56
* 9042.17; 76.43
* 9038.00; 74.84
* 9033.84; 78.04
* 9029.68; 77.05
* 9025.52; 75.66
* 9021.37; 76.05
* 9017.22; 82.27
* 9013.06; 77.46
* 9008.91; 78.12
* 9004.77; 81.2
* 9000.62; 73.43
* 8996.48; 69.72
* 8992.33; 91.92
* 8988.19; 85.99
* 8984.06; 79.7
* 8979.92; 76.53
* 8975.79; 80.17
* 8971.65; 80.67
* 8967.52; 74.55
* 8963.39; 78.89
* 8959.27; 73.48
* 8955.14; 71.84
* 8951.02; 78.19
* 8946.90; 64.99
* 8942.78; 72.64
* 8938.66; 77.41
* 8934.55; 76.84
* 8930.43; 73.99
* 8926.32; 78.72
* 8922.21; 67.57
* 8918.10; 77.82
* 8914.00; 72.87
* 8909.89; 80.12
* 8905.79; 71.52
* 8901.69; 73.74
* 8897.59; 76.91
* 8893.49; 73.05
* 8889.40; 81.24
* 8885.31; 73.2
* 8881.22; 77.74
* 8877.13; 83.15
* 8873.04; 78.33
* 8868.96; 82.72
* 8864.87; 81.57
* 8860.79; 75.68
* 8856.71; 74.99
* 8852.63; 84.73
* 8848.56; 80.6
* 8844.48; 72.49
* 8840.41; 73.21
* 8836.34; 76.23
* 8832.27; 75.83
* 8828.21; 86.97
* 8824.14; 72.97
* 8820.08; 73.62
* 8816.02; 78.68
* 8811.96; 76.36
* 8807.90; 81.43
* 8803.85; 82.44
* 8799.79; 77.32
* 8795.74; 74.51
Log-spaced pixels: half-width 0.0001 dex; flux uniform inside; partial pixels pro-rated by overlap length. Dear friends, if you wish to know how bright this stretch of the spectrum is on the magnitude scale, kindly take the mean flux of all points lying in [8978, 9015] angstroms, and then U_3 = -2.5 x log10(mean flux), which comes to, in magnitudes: -4.75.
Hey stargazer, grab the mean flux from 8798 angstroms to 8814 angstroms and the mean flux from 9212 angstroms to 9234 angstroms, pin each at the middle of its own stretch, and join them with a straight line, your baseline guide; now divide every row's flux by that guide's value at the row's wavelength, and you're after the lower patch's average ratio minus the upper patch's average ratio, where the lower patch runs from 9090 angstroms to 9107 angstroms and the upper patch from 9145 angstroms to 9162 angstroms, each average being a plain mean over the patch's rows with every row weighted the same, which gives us -0.04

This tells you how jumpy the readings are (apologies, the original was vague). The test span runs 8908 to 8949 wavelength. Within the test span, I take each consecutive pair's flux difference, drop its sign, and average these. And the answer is 6.0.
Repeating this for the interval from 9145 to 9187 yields 2.7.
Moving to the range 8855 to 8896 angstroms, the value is 4.8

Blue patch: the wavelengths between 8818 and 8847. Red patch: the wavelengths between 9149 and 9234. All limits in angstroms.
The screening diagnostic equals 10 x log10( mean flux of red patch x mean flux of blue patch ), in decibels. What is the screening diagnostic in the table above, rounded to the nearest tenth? 37.2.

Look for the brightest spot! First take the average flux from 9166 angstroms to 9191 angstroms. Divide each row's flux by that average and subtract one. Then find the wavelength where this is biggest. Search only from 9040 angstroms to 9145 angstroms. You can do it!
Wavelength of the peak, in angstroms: 9058.84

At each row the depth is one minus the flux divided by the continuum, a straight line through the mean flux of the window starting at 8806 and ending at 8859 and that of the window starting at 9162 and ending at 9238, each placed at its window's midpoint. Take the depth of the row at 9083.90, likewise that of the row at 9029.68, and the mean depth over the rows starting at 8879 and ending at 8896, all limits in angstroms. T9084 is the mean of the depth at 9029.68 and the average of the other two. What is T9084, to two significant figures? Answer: -0.017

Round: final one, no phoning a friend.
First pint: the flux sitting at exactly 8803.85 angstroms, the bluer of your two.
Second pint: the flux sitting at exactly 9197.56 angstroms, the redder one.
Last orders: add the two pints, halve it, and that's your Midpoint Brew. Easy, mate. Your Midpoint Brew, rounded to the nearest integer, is 77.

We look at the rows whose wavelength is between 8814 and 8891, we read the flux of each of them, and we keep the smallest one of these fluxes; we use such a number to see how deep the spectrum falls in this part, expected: 72.49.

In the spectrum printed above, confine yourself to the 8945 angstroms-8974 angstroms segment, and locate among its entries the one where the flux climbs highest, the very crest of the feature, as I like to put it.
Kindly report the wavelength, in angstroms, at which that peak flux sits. 8971.65 angstroms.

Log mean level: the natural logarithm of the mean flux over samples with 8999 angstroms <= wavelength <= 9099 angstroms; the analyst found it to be 4.32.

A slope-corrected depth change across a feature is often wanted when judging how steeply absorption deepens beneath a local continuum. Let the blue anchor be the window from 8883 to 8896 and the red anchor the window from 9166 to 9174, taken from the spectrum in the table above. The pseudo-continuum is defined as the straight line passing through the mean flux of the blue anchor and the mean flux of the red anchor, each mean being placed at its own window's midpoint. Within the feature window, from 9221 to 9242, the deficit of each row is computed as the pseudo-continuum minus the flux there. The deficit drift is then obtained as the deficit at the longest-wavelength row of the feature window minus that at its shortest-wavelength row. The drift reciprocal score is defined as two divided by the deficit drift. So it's -2.0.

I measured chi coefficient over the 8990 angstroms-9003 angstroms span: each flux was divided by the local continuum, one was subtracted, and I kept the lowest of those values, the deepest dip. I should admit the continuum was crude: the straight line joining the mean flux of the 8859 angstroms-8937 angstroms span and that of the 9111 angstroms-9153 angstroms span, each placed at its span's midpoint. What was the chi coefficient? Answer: -0.069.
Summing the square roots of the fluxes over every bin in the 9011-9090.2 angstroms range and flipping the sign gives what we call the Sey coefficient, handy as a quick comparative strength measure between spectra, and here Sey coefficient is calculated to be -165.0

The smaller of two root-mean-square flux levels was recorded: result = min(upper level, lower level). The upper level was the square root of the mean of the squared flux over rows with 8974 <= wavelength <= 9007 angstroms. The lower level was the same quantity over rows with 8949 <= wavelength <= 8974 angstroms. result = 76.3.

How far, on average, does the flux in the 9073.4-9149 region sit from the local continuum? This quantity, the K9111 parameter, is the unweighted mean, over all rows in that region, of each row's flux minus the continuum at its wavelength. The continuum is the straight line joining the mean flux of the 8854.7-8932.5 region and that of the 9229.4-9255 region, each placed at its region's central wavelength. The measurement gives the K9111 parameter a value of -1.0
